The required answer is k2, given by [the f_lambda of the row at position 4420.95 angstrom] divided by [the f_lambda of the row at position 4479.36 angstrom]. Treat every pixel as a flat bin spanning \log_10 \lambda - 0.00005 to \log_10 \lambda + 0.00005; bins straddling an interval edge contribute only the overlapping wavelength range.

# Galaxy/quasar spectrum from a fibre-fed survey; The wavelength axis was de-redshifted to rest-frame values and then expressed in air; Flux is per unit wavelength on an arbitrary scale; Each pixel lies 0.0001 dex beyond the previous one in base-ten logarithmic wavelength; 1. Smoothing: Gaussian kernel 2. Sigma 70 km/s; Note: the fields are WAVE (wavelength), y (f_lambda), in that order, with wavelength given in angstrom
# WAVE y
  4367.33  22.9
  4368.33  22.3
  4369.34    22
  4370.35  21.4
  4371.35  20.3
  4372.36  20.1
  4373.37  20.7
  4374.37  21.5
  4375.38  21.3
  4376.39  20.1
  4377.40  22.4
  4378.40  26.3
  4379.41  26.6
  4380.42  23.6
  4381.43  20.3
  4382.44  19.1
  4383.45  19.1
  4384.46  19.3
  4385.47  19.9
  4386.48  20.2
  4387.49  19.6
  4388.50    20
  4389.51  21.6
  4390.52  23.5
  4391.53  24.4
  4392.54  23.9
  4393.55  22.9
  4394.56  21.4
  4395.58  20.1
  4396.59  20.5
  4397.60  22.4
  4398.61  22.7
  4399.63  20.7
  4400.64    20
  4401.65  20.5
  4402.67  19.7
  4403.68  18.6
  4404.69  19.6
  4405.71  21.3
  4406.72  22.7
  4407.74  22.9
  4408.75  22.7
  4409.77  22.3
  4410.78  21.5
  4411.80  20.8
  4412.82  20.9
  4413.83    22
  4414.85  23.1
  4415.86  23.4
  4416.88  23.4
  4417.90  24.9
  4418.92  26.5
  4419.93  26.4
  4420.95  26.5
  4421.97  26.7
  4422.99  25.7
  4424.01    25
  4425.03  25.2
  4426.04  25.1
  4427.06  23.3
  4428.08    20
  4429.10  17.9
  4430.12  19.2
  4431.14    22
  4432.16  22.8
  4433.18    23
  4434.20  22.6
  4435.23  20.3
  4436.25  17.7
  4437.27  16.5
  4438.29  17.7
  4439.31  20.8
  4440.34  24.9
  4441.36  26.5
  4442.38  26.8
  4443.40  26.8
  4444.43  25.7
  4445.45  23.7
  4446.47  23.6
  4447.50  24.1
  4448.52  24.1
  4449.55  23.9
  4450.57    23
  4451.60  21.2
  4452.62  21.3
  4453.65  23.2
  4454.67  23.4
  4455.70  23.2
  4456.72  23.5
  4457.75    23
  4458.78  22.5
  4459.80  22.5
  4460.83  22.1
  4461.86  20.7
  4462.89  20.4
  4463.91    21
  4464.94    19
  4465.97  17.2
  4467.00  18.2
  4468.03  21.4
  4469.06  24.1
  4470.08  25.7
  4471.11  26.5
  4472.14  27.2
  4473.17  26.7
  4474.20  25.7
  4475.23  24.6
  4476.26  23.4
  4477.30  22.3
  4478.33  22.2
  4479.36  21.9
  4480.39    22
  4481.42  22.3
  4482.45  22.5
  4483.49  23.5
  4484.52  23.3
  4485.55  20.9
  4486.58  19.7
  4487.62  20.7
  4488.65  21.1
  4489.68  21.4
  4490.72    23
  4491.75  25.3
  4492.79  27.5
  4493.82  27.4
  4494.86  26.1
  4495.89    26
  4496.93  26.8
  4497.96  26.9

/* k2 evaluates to 1.21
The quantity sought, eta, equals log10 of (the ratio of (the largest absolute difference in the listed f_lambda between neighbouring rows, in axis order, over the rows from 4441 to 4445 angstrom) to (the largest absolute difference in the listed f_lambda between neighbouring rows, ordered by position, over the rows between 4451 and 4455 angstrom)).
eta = -0.2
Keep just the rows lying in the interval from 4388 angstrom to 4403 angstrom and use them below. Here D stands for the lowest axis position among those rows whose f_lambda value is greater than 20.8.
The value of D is 4389.51 angstrom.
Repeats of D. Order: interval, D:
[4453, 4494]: 4453.65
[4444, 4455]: 4444.43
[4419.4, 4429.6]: 4419.93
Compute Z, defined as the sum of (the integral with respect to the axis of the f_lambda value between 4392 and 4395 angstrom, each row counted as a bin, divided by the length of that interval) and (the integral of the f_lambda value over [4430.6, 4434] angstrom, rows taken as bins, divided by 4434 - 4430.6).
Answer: 45.4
